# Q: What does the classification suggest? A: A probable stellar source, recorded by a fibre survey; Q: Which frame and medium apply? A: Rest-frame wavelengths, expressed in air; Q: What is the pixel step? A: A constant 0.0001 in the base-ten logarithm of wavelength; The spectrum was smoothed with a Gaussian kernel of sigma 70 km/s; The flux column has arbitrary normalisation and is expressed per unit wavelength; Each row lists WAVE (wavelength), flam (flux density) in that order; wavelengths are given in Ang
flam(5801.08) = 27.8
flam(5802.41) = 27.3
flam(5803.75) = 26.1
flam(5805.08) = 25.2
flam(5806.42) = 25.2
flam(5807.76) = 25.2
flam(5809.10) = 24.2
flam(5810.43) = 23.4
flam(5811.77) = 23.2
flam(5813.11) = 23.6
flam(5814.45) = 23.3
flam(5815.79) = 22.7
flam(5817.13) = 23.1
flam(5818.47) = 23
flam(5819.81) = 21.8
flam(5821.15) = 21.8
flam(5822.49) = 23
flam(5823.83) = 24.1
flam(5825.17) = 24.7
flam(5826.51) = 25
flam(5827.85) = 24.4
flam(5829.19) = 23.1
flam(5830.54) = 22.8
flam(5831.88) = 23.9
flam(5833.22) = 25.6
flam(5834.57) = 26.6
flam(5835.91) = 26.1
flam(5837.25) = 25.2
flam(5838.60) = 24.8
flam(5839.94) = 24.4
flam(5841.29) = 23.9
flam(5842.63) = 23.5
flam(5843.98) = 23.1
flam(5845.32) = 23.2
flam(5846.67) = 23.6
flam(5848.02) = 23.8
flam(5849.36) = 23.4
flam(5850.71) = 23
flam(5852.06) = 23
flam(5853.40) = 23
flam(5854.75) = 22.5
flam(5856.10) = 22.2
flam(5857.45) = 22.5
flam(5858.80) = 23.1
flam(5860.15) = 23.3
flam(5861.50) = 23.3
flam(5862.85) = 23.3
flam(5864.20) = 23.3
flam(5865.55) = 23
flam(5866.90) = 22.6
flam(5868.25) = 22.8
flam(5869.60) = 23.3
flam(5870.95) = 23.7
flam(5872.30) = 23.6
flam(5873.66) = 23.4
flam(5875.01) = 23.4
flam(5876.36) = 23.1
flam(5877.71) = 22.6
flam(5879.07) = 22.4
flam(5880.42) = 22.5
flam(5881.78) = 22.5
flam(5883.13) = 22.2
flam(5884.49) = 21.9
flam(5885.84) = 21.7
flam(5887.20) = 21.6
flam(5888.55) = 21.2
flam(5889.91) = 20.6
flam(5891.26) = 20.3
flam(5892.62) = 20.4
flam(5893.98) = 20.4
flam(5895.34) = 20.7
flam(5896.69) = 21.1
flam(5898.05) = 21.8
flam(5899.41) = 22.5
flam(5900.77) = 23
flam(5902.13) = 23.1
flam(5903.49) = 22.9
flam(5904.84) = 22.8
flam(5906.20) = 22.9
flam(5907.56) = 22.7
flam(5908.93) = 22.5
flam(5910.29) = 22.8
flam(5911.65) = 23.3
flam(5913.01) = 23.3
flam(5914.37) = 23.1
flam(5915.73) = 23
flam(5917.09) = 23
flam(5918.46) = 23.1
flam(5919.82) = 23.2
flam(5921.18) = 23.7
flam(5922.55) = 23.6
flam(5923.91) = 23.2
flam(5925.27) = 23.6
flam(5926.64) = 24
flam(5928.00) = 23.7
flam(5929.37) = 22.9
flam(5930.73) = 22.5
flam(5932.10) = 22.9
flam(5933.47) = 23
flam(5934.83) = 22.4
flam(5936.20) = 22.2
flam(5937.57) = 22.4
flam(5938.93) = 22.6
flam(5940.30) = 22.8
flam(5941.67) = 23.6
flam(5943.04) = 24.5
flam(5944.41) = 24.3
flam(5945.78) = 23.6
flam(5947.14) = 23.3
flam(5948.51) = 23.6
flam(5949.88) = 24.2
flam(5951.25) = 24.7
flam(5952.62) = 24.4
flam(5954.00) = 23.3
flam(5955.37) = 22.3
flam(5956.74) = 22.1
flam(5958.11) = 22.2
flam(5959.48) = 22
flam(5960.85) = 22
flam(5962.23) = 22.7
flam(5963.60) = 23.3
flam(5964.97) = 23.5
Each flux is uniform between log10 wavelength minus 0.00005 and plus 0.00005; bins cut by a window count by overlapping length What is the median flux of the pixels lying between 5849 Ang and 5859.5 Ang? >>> 23.0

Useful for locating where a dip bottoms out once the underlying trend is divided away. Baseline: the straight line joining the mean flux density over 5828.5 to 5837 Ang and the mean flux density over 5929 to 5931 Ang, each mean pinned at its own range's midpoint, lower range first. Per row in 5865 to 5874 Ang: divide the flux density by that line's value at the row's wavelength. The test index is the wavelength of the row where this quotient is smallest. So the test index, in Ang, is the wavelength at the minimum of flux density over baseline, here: 5866.90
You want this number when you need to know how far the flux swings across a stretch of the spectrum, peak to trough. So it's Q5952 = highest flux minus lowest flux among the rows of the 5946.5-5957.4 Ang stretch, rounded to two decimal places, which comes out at 2.60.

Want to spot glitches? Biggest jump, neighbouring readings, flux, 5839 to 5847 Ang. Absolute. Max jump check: 0.50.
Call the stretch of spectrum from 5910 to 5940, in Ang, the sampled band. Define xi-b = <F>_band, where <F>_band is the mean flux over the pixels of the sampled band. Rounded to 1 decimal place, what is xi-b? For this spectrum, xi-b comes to 23.1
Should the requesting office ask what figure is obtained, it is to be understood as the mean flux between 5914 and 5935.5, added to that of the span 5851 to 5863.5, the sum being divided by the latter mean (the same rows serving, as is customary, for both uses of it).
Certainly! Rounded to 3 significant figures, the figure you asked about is 2.01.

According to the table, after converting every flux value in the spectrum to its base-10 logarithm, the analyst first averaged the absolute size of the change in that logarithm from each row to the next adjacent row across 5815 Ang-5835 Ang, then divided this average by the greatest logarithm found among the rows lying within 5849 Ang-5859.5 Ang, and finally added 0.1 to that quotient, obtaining 0.110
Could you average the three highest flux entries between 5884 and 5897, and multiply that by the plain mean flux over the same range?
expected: 456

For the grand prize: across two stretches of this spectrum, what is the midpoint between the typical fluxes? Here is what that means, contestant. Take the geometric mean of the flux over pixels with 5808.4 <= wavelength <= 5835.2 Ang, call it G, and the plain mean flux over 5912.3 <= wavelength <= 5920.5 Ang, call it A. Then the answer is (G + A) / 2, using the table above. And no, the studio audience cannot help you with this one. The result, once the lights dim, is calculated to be 23.4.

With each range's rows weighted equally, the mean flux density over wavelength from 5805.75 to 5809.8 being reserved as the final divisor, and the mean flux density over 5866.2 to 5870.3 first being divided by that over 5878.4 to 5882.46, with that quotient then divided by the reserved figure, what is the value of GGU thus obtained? 0.0410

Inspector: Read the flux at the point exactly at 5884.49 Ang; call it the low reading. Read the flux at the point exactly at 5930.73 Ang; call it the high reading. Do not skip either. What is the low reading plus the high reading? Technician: 44.4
